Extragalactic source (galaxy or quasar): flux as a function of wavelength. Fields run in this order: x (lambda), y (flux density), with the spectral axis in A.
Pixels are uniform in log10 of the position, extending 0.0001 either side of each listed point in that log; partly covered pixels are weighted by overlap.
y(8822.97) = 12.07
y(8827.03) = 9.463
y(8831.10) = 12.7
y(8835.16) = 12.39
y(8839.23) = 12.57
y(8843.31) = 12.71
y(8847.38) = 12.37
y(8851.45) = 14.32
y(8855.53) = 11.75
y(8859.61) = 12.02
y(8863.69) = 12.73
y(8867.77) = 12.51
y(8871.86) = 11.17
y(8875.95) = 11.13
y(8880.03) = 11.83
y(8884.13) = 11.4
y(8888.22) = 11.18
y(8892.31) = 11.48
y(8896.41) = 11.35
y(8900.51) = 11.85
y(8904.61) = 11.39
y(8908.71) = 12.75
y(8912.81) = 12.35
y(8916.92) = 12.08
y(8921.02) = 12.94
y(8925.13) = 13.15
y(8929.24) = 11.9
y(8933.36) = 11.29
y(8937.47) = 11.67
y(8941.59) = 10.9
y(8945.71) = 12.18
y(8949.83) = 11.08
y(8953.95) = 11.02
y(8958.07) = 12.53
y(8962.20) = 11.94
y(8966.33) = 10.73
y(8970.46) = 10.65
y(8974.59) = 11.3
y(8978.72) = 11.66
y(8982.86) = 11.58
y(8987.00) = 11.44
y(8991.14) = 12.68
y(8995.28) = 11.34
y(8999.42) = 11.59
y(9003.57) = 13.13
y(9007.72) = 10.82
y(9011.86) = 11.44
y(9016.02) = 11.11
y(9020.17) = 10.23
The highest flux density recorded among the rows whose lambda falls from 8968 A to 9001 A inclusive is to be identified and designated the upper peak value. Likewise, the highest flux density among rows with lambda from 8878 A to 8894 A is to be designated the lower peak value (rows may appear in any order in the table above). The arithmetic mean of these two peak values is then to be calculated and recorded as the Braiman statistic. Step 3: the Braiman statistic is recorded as 12.3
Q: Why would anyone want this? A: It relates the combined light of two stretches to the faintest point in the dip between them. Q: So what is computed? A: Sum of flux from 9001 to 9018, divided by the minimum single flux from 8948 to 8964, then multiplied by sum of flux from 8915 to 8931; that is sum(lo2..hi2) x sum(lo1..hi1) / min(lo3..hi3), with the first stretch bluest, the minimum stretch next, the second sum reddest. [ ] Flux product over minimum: 211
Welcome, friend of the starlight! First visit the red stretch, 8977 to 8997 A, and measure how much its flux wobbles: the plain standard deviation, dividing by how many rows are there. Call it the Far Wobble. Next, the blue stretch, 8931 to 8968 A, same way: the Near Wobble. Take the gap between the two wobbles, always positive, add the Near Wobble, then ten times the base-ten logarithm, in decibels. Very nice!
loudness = -1.6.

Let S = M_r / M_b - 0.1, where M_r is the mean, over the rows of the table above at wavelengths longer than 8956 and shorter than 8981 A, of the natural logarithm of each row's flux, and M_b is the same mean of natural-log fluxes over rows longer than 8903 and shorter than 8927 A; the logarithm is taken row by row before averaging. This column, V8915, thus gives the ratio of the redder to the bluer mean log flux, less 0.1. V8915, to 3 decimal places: 0.867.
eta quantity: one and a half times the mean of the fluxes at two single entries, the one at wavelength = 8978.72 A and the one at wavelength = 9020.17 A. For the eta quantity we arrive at 16.4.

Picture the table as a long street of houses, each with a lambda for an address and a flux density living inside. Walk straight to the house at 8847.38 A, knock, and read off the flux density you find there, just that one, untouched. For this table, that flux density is 12.37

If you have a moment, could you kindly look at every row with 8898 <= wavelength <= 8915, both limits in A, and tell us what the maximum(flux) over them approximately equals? 12.75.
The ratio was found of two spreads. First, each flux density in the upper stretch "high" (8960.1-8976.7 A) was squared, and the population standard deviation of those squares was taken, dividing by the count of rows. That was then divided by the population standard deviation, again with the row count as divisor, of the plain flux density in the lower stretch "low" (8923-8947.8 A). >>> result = 16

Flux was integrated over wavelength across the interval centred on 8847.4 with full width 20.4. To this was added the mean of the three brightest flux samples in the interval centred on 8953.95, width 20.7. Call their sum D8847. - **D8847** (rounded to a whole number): 272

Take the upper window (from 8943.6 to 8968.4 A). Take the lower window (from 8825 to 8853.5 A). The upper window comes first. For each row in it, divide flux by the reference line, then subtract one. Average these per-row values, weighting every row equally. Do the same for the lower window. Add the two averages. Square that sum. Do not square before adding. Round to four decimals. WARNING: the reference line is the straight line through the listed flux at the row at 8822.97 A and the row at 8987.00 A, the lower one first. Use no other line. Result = 0.0010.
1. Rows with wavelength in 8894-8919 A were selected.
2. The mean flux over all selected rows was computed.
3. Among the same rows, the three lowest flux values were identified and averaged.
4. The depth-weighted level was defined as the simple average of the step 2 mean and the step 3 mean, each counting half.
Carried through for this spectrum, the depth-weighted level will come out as 11.7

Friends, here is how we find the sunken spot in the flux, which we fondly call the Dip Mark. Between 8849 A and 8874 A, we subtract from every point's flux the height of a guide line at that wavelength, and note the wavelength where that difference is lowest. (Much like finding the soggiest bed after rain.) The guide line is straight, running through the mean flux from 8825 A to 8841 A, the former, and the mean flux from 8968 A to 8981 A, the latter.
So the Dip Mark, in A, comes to 8871.86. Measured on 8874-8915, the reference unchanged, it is 8875.95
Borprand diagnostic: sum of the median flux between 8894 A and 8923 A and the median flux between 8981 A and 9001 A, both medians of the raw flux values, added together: 23.7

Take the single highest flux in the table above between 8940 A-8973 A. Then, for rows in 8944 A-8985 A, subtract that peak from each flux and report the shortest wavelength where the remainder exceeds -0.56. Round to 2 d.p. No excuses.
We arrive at 8945.71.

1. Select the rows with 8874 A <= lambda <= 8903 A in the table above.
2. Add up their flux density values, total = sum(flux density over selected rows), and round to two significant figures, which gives 80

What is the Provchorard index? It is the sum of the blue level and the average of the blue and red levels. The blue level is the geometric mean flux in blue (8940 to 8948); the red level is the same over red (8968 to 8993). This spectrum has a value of 23.1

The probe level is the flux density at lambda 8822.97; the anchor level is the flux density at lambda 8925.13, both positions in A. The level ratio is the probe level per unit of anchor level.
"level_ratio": 0.92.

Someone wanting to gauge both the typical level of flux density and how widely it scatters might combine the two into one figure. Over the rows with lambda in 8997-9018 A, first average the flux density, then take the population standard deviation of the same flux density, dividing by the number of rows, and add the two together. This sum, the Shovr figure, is 12.4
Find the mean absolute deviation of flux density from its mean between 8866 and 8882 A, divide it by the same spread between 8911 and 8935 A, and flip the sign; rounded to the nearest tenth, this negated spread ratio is -1.0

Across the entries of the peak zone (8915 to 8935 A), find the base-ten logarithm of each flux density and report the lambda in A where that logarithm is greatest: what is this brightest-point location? 8925.13 A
